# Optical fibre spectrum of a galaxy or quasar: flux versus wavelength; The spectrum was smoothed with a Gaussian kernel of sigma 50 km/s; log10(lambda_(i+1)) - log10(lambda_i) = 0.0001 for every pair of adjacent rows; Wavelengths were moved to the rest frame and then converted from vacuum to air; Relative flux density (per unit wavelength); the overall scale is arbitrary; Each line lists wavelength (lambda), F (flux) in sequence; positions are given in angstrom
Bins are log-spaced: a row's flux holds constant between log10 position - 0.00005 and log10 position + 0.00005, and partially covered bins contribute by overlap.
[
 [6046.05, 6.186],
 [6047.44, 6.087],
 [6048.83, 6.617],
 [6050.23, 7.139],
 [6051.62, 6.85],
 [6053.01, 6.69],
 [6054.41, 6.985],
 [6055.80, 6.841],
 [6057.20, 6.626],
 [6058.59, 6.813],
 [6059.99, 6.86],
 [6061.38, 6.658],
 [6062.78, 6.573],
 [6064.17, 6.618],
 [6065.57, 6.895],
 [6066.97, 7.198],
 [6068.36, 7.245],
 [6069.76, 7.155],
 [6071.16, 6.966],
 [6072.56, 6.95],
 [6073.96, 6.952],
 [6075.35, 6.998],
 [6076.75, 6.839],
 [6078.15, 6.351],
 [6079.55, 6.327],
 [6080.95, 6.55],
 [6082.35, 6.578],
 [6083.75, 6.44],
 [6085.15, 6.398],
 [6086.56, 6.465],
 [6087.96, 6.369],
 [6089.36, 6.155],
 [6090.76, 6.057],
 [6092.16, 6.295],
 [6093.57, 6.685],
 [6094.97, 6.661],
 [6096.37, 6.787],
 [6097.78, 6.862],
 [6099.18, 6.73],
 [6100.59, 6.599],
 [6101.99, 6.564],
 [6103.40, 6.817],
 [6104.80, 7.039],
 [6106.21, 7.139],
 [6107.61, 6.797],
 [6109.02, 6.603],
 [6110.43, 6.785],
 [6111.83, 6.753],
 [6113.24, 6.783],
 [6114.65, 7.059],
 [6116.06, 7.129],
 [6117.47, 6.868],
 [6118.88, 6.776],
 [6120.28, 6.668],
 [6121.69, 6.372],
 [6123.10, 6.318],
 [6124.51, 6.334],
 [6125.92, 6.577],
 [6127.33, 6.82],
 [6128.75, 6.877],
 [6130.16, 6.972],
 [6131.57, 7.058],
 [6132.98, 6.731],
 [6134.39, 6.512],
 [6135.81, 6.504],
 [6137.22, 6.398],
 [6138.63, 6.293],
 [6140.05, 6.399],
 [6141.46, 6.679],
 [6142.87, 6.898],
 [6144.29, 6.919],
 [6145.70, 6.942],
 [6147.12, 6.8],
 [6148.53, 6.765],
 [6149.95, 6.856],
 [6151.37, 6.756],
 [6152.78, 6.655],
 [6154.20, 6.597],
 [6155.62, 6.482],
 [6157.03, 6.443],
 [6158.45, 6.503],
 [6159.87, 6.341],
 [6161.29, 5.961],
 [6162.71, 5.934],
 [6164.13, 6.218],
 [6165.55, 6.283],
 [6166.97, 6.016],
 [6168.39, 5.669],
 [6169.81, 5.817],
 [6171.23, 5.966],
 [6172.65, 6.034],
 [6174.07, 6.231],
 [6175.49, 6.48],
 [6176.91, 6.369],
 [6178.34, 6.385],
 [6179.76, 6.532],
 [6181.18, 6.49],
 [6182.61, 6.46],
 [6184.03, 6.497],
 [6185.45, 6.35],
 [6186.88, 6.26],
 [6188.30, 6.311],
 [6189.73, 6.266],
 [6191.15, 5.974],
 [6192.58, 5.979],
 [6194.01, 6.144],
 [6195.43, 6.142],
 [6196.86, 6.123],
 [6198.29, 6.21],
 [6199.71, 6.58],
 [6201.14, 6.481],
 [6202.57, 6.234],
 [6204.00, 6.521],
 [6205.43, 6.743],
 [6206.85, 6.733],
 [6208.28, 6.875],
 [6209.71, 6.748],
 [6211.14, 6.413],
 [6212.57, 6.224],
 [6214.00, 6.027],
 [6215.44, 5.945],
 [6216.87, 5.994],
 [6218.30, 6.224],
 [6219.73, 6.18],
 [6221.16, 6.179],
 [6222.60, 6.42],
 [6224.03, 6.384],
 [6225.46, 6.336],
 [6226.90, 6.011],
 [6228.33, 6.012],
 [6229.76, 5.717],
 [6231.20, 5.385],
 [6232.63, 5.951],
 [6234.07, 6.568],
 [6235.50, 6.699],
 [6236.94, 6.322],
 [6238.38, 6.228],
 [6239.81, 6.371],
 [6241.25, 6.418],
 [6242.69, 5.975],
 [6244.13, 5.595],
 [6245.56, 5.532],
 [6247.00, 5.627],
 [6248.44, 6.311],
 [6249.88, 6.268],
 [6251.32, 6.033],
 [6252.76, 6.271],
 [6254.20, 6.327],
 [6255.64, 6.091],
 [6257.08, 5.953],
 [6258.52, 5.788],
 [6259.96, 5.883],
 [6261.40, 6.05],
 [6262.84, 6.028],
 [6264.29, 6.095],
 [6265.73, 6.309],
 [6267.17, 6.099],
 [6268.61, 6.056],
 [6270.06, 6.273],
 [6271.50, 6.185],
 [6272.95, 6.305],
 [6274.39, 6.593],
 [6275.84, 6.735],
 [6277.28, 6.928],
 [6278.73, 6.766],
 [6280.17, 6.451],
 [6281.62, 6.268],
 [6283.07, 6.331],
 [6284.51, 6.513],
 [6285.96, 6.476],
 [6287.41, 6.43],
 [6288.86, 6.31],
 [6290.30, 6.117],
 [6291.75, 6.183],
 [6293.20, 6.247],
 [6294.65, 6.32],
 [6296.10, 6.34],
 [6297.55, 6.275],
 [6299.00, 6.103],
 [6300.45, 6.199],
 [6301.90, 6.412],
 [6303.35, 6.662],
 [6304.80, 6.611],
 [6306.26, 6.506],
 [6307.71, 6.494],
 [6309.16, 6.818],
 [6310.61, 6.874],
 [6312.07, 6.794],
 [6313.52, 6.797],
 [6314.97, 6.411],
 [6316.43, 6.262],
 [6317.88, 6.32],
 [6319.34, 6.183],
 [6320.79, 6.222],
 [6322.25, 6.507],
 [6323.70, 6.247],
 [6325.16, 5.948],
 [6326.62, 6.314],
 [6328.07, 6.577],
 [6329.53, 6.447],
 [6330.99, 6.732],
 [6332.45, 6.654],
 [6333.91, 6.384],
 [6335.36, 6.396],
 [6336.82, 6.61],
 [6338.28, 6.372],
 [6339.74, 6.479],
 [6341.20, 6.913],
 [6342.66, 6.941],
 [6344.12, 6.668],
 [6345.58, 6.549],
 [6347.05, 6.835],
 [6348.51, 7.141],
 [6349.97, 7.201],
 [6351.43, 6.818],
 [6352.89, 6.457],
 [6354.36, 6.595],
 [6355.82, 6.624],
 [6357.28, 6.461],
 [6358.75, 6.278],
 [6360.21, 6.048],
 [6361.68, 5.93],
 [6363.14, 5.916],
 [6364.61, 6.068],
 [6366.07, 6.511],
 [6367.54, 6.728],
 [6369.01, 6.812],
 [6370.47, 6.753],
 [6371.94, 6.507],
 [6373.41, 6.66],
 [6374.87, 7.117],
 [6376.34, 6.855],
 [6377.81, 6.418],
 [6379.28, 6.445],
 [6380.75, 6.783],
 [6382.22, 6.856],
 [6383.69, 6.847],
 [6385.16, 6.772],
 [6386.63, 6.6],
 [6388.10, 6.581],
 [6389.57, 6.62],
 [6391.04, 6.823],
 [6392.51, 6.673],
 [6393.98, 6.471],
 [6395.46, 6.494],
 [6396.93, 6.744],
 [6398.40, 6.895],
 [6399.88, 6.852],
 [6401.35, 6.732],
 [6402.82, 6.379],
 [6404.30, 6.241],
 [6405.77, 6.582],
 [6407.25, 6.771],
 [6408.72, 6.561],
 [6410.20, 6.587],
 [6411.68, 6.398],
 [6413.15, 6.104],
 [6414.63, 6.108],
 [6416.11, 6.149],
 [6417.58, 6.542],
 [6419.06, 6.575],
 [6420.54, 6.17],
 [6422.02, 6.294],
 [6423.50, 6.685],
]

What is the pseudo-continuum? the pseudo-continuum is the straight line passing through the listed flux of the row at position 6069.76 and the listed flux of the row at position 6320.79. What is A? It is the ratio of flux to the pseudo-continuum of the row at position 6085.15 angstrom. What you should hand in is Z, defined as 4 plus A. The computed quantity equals 4.90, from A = 0.90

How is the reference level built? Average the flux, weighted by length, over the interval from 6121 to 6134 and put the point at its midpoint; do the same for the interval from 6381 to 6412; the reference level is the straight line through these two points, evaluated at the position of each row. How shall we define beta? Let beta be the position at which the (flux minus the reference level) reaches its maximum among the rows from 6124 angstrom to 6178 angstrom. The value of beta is 6131.57 angstrom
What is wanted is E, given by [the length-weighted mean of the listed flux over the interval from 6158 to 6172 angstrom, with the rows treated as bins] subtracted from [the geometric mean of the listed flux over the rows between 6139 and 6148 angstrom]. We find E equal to 0.71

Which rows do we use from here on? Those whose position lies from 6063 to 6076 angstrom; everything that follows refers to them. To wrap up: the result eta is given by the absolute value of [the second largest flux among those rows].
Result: 7.2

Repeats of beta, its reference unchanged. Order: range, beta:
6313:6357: 6349.97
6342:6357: 6349.97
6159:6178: 6175.49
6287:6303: 6287.41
